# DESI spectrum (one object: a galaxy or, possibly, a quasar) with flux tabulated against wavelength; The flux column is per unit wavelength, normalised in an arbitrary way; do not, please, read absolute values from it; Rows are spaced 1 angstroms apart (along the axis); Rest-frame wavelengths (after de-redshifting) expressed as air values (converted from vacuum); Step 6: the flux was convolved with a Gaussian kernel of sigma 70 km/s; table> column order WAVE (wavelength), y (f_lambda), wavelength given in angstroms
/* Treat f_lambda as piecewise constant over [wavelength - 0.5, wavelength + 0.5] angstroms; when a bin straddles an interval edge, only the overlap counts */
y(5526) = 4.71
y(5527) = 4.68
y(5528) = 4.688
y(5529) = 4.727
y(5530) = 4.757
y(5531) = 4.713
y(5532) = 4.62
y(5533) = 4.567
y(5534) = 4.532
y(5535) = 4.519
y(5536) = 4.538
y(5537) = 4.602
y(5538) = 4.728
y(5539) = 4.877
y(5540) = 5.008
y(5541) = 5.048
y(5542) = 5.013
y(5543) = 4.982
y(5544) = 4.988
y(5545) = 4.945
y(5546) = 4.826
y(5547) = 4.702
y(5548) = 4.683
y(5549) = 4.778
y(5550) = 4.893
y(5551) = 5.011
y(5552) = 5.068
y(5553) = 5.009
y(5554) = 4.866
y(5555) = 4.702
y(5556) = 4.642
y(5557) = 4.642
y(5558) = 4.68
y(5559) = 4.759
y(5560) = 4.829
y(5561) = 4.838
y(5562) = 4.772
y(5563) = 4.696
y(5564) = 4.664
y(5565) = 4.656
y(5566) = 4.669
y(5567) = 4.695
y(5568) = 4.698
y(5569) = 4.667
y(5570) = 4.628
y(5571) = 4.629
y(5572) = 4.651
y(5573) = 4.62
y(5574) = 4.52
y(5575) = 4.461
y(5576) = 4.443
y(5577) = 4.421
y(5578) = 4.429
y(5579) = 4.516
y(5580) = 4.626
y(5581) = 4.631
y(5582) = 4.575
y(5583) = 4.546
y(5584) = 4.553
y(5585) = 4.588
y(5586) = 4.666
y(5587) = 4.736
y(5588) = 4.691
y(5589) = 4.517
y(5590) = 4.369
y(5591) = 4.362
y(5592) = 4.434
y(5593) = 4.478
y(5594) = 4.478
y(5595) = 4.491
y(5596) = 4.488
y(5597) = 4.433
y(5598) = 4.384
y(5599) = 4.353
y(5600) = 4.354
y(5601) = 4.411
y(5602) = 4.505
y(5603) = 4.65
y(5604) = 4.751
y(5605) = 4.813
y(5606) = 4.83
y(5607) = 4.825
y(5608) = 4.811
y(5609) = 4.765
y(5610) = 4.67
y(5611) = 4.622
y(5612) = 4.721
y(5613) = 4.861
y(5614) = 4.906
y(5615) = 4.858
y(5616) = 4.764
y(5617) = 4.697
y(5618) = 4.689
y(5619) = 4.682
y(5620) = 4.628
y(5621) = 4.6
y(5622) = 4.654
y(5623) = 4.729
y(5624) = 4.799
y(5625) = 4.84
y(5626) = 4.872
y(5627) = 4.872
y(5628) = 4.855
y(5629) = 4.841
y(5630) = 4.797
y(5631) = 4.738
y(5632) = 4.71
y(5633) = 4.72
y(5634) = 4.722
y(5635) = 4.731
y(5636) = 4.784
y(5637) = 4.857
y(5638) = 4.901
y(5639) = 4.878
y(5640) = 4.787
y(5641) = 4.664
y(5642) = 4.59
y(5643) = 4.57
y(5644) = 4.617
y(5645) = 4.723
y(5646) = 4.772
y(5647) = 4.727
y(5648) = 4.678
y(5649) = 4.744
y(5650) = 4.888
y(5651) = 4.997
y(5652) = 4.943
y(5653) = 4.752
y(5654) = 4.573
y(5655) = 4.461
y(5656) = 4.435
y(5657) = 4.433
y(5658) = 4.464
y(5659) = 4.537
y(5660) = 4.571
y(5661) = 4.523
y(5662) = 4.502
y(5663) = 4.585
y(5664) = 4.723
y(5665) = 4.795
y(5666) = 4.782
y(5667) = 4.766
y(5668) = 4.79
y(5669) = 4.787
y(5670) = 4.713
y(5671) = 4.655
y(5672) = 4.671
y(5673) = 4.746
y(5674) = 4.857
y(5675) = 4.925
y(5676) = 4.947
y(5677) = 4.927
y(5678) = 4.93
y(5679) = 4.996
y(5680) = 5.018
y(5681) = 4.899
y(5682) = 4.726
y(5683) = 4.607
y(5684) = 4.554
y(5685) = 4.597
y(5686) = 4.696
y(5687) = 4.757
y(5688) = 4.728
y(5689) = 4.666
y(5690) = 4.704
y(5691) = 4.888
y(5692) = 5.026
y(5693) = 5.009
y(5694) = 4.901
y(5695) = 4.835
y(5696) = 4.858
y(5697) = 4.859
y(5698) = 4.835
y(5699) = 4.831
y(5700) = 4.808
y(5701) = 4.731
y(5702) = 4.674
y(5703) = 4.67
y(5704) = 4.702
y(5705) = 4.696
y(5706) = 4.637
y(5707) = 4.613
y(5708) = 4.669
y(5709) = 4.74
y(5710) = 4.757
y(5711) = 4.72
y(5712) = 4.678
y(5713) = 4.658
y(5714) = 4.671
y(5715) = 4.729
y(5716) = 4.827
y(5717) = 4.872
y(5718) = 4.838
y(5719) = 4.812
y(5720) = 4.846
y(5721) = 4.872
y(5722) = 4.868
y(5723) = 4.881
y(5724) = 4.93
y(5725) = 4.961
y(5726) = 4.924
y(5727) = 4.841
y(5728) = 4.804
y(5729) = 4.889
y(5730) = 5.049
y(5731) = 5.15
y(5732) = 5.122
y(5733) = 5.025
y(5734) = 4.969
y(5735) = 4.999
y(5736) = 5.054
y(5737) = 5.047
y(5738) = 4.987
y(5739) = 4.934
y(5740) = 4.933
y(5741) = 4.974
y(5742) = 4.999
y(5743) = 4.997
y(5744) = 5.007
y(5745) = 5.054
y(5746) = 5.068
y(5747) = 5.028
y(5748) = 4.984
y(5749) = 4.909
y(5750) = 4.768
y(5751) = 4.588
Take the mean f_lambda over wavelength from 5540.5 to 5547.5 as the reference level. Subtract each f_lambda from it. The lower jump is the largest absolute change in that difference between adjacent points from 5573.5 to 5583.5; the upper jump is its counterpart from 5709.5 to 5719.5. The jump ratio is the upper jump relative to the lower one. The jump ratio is 0.89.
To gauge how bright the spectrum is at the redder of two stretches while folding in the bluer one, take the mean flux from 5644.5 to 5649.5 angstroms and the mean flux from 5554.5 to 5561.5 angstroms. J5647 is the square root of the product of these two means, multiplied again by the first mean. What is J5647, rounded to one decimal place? 22.4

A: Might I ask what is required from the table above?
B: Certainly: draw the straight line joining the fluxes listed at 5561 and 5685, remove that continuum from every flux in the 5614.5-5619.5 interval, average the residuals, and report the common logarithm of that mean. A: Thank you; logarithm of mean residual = -2.1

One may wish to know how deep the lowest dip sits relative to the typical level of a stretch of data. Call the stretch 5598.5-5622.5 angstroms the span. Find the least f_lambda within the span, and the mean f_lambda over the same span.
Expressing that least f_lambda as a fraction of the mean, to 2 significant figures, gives 0.93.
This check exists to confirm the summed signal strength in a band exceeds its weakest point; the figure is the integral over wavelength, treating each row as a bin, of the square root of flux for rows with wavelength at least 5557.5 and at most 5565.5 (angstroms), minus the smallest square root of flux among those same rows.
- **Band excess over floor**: 15.3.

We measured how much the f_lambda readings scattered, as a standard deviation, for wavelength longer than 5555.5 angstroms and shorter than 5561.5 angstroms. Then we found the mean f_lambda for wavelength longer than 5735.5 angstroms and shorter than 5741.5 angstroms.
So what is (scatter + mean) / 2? 2.54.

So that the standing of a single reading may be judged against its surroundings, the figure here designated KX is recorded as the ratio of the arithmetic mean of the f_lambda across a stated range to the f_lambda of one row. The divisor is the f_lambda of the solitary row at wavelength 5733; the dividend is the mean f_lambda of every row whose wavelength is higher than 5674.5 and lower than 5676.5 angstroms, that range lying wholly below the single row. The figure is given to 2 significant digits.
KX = 0.98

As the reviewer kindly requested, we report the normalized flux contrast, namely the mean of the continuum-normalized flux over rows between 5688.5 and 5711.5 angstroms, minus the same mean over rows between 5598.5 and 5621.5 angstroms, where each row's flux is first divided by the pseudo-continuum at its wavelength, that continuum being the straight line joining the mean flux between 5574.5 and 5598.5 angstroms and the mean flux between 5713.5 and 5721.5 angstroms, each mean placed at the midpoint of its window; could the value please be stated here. -0.025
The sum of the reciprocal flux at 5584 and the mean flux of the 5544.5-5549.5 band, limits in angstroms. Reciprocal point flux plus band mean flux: 5.01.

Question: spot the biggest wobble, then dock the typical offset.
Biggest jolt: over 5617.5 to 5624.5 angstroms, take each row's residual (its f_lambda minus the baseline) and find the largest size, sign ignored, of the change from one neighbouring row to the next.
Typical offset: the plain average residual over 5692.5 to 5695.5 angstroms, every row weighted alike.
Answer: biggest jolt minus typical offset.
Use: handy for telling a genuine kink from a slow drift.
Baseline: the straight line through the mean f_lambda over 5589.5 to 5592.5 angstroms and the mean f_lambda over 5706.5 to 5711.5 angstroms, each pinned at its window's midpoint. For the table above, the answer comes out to -0.18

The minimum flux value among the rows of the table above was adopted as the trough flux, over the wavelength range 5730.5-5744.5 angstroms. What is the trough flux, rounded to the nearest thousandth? 4.933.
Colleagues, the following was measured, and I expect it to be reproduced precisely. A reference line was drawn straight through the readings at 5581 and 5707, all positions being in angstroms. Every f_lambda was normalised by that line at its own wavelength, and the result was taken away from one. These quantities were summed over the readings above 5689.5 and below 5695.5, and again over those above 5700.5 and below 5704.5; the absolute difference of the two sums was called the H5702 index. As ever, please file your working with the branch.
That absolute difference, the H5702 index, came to 0.29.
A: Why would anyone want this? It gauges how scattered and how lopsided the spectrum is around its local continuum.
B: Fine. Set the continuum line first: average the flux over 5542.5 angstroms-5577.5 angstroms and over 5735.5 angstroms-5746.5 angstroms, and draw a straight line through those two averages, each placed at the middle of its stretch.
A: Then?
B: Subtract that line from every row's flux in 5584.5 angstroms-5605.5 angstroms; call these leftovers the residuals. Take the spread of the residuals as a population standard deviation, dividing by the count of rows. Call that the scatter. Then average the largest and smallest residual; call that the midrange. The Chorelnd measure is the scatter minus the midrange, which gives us 0.36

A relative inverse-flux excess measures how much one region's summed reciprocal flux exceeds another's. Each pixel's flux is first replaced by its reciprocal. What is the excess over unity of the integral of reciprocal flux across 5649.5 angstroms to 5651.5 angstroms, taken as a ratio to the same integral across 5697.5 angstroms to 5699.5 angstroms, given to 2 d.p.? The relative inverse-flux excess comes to -0.02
